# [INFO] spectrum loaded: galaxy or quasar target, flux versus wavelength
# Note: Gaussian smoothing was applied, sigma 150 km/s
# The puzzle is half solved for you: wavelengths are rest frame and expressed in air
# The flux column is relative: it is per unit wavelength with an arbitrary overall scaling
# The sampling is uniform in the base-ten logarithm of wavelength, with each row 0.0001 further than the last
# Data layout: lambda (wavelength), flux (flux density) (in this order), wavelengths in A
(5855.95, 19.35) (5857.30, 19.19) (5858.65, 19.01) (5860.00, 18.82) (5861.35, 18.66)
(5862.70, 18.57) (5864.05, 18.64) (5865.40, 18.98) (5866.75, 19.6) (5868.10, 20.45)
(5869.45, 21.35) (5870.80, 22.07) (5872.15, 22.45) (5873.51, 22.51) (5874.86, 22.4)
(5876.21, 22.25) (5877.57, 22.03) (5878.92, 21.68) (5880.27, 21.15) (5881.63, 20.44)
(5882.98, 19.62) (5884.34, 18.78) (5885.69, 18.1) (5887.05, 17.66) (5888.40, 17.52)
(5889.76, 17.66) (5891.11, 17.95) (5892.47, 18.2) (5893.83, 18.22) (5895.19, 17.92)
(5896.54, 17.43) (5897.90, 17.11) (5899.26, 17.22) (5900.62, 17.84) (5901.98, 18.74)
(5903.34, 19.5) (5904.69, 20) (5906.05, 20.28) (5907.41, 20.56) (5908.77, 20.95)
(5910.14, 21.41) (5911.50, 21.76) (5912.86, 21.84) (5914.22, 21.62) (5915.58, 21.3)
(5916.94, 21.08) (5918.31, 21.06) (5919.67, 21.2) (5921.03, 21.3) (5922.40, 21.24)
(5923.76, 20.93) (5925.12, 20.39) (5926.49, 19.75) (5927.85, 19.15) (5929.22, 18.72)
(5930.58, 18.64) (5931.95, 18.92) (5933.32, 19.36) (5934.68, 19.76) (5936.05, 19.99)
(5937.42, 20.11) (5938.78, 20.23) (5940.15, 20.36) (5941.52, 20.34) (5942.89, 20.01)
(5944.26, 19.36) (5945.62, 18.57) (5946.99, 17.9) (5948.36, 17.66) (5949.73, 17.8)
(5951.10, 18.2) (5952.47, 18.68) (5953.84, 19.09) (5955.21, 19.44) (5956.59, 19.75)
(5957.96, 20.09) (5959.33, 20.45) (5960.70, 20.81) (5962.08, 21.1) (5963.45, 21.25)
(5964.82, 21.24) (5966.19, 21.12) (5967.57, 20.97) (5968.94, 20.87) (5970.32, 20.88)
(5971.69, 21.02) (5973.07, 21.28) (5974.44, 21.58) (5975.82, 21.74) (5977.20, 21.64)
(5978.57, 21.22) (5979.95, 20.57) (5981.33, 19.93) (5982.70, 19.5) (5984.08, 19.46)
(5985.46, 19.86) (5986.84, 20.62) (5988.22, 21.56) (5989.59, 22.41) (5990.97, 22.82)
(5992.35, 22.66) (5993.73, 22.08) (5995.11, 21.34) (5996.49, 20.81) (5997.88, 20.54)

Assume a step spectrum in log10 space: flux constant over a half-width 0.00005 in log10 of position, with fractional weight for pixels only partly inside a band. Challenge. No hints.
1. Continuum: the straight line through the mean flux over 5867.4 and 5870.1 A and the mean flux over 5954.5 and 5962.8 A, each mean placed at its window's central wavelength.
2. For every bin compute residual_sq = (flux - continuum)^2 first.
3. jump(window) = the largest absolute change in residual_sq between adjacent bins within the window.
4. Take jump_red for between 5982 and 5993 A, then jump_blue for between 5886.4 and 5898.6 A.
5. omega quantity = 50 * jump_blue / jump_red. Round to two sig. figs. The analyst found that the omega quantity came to 44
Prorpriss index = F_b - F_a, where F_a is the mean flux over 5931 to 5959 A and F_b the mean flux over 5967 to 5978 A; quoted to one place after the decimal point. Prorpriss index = 2.0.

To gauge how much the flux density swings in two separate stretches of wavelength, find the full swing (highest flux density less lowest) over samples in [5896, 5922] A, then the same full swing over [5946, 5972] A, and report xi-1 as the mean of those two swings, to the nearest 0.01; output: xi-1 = 4.16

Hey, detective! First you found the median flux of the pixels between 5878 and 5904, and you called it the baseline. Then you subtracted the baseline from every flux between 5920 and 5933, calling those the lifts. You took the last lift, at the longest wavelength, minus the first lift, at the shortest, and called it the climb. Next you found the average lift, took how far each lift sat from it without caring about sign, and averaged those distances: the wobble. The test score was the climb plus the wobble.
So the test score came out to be -1.4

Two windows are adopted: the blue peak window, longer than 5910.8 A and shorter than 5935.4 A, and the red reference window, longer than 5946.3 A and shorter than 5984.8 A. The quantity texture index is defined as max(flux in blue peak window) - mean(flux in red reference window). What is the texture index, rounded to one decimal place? 1.7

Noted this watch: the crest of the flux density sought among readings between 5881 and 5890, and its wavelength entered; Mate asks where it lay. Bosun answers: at 5881.63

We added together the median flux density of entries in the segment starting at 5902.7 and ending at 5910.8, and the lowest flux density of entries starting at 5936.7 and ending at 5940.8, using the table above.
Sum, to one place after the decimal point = 40.5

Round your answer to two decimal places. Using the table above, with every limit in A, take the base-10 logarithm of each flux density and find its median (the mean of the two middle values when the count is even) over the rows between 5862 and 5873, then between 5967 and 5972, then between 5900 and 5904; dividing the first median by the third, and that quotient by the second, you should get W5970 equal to 0.77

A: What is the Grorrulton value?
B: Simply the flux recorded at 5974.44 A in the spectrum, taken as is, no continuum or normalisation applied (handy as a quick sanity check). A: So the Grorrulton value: 21.58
